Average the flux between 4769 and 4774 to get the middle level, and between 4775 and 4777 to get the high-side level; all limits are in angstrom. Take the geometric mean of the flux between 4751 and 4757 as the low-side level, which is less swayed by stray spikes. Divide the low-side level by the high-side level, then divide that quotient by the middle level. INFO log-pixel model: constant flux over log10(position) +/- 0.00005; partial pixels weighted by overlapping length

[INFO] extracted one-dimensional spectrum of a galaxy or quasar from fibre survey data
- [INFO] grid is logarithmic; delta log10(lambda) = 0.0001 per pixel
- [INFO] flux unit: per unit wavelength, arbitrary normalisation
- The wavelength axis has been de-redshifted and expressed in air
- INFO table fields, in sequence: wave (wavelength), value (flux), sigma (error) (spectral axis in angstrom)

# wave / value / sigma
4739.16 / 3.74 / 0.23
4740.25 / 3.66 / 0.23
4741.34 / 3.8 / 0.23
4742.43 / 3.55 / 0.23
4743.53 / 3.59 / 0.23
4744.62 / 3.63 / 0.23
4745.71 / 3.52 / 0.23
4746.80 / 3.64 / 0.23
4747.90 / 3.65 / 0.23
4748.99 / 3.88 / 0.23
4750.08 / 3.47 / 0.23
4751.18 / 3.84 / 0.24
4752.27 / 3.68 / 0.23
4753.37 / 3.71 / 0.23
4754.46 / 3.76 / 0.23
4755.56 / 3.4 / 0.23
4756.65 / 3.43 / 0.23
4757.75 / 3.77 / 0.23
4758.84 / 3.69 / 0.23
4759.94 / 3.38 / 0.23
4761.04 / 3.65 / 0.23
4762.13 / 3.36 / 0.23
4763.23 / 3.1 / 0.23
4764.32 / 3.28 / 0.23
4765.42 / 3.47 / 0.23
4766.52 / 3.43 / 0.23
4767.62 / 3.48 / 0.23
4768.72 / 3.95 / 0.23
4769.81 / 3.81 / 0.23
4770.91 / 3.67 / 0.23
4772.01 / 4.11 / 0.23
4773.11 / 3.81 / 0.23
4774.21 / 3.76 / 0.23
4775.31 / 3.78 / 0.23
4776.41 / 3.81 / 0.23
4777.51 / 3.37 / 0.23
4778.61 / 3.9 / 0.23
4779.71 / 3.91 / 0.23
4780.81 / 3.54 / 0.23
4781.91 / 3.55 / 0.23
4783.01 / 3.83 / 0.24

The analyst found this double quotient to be 0.249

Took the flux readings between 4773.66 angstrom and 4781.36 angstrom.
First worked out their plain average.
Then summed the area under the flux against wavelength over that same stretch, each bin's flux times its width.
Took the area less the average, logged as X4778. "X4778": 25.0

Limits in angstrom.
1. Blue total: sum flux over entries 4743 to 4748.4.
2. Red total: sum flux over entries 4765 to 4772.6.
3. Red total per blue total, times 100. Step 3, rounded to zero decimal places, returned 144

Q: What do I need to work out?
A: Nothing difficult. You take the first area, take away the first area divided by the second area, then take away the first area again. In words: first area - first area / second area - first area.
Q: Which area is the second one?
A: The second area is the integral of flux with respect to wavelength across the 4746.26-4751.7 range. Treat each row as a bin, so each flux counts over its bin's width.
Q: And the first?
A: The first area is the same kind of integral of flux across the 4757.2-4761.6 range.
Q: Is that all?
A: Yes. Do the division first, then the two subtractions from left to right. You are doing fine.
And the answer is -0.8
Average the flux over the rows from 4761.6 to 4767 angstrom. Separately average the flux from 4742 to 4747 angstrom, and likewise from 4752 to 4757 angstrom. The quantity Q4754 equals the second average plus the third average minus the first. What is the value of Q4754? 3.85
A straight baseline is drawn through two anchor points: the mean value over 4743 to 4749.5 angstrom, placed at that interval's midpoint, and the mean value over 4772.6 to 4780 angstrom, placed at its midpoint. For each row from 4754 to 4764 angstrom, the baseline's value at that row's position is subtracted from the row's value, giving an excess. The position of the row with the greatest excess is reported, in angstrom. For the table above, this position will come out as 4754.46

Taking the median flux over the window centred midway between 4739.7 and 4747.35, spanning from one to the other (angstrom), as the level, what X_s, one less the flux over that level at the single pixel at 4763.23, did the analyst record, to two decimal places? 0.15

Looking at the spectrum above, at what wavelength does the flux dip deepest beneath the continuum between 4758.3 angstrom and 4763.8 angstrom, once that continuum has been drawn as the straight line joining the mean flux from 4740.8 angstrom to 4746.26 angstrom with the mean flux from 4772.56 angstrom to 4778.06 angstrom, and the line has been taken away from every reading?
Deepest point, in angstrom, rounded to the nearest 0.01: 4763.23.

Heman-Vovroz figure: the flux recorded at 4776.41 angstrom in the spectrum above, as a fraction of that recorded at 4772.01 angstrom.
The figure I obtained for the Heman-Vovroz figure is 0.93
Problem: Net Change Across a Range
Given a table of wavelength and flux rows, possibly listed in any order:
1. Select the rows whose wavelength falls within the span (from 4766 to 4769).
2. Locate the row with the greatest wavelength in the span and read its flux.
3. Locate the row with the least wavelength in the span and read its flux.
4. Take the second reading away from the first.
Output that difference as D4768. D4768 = 0.5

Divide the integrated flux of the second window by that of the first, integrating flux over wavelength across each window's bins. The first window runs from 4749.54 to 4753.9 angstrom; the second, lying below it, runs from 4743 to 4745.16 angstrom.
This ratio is 0.5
